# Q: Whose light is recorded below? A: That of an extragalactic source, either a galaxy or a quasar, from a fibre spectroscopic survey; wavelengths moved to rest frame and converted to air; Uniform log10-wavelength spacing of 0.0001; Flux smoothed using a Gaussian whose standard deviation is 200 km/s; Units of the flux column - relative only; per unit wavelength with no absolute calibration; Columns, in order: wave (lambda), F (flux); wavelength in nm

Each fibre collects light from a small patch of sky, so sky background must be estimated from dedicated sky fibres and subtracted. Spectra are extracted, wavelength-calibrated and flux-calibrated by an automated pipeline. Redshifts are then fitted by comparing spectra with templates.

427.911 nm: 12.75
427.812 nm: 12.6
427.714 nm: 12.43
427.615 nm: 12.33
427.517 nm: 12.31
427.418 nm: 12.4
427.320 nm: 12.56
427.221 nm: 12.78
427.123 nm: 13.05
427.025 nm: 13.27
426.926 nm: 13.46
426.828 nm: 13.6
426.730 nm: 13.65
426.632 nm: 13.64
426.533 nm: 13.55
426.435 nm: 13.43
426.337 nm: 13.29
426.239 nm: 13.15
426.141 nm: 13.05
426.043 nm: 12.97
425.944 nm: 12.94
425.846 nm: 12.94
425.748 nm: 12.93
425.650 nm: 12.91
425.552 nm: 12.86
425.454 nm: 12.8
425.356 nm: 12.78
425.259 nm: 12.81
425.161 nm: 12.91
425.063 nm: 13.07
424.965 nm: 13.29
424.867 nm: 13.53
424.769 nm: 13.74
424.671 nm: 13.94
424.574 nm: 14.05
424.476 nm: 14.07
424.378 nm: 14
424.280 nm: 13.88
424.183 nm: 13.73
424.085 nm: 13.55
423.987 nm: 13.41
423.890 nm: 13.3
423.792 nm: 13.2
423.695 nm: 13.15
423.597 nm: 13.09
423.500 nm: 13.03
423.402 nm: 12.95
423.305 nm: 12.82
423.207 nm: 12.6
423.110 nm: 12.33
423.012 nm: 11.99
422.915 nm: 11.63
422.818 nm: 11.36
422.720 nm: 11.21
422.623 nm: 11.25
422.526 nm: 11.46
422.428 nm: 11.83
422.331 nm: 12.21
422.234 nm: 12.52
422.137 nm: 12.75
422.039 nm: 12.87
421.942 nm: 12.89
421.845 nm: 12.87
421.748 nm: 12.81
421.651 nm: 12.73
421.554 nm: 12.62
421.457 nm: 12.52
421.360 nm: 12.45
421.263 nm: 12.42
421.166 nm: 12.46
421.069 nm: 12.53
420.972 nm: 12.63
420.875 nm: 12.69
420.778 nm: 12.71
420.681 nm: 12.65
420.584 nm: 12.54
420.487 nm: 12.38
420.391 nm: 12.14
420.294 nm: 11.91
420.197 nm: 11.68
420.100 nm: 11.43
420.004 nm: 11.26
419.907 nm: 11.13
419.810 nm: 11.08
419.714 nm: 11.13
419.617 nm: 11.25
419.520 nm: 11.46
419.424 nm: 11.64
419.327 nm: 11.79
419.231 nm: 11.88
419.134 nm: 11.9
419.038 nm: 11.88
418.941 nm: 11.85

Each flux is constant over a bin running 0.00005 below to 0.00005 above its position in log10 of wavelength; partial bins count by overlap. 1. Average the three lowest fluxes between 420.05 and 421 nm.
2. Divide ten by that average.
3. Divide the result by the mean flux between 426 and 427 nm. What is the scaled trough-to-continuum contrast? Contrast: 0.0640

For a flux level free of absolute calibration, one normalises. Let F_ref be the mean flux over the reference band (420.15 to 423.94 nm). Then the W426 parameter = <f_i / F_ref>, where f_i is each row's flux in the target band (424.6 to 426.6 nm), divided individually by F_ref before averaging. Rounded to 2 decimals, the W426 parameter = 1.06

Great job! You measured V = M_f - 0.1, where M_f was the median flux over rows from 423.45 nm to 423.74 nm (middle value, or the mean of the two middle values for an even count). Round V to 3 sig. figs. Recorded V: 13.0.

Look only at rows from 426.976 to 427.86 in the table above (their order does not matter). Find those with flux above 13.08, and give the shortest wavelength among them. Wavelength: 427.025 nm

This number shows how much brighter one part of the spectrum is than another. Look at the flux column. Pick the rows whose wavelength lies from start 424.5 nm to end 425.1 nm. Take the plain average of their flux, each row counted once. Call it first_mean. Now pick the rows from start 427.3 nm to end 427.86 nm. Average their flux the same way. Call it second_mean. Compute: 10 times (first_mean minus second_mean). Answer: 12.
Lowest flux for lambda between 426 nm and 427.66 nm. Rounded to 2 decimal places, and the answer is 12.31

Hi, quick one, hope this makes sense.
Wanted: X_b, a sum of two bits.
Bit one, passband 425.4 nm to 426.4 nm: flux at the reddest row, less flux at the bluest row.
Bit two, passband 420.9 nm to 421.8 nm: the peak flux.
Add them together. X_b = 13.30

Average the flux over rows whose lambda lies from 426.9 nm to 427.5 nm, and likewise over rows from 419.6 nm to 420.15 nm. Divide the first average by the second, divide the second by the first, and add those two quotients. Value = 2.02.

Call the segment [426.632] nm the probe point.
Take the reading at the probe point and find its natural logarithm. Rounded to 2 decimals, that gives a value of 2.61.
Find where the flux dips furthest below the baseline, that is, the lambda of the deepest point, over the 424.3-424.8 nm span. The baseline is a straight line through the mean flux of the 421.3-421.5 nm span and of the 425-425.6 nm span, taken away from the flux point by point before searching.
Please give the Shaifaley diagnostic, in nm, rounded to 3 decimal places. 424.769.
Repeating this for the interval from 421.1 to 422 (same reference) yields 421.263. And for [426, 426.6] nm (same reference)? 426.043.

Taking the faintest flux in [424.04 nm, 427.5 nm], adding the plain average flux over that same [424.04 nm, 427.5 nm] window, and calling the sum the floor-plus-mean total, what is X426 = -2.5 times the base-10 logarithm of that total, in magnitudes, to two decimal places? -3.52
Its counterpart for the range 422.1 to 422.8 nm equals -3.41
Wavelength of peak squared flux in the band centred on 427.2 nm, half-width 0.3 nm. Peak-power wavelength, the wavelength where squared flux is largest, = 426.926 nm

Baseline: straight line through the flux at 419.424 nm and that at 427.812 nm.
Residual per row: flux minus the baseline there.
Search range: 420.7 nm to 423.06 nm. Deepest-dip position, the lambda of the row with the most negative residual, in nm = 422.720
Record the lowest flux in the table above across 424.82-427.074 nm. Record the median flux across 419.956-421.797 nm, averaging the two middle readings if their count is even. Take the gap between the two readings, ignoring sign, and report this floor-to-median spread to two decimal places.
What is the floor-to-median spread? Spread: 0.26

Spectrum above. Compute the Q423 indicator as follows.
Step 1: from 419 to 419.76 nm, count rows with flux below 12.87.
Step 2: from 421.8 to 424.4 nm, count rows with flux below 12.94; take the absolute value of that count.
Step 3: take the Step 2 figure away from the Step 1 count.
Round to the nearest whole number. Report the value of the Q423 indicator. -8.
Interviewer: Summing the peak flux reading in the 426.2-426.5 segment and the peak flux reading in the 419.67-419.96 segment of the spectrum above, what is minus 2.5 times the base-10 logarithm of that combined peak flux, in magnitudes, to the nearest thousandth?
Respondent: -3.476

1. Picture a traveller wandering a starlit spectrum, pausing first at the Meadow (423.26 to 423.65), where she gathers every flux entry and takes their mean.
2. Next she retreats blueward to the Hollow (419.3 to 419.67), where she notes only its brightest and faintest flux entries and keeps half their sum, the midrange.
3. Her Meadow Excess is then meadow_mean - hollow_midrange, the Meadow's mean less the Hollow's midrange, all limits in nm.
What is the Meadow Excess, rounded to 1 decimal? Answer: 1.5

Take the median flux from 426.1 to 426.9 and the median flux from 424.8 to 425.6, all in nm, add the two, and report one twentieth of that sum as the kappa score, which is 1.32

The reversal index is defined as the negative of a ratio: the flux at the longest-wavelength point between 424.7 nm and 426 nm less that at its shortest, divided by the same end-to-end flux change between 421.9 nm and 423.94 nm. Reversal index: 2.0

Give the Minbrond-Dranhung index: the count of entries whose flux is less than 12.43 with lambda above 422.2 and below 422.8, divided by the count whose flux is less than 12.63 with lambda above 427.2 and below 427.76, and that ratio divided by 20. 0.050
